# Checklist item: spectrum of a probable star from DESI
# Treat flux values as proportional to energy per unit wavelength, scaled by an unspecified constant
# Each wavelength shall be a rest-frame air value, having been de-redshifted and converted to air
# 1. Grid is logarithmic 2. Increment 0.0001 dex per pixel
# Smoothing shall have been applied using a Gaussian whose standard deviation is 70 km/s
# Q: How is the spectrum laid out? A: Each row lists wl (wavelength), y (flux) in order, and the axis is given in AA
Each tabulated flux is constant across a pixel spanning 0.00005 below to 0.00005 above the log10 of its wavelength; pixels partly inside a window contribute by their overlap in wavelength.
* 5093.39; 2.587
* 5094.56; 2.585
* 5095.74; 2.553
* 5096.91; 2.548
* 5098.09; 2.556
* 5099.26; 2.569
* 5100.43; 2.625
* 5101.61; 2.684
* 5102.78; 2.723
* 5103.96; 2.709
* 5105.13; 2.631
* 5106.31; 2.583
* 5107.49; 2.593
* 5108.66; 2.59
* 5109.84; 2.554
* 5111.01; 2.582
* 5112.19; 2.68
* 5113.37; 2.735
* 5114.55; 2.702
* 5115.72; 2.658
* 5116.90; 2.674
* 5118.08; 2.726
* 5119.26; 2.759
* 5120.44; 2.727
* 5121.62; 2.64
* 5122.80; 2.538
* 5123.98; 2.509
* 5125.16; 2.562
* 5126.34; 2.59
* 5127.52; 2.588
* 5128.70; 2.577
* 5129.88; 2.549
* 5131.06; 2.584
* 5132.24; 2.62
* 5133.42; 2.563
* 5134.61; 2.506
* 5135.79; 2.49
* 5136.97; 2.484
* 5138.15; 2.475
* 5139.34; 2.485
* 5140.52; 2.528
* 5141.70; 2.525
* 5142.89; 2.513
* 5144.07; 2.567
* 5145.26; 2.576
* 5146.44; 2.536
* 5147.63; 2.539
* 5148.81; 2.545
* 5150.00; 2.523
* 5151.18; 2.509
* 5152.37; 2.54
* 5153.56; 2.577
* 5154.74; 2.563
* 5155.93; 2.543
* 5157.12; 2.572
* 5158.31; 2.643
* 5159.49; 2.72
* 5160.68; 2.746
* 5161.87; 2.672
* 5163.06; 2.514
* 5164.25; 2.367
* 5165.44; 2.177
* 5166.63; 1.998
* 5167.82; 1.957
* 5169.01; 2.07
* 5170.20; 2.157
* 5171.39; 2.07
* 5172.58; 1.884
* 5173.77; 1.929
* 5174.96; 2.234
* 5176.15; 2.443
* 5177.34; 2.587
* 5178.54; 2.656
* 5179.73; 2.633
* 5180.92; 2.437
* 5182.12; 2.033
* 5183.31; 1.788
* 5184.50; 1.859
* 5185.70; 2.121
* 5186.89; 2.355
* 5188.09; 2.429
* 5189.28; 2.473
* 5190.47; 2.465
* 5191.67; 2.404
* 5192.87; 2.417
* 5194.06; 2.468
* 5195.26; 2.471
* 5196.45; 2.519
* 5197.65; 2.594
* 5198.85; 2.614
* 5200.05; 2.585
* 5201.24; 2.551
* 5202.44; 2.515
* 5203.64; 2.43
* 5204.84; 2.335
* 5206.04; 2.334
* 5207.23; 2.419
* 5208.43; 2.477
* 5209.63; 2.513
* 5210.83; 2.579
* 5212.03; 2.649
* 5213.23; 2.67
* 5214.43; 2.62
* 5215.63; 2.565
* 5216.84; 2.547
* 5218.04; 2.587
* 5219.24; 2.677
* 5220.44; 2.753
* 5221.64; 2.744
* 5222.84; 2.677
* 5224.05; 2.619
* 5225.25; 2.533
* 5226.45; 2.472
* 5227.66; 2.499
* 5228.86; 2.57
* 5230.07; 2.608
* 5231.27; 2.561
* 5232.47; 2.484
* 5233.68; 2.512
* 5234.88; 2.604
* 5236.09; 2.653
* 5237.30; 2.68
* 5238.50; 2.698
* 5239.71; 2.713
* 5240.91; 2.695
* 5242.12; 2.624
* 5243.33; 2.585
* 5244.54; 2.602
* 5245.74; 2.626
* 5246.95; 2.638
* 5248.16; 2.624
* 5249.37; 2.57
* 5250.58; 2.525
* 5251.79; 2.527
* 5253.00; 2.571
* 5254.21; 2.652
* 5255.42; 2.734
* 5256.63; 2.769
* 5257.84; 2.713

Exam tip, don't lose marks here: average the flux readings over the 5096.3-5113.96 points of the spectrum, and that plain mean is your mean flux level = 2.62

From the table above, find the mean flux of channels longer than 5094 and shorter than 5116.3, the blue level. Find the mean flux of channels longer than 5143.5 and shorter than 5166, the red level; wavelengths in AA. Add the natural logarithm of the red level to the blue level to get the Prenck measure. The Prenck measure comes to 3.56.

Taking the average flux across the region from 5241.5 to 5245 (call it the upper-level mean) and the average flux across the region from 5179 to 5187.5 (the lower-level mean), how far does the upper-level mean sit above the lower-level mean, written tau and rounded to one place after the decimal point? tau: 0.4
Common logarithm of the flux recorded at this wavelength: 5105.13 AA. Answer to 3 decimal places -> 0.420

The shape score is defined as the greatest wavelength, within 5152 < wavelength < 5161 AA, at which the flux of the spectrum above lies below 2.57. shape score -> 5155.93 AA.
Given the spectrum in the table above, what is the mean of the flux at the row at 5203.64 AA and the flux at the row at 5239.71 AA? 2.57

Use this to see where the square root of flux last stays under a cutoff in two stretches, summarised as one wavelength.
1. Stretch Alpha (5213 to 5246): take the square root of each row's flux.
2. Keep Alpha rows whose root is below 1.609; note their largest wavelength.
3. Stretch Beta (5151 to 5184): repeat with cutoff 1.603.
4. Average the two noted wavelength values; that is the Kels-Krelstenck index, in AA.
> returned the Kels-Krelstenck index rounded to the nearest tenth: 5213.3 AA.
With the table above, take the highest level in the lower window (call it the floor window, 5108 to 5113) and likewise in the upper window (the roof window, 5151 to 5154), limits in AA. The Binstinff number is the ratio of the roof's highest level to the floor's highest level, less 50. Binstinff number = -49.04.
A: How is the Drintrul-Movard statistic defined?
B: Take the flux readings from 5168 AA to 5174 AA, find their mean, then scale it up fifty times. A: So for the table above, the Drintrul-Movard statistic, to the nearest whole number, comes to 101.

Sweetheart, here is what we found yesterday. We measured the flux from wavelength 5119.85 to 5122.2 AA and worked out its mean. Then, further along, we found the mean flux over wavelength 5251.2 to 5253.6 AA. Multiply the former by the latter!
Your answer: 6.84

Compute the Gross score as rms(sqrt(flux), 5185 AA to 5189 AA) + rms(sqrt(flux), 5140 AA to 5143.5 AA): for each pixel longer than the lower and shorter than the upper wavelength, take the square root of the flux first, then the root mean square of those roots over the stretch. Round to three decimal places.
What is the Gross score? 3.105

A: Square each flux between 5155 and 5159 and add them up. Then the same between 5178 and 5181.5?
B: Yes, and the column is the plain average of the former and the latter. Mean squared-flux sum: 20.0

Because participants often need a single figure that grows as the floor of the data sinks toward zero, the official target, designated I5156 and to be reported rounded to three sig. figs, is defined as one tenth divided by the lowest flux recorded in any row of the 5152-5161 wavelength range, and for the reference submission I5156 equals 0.0394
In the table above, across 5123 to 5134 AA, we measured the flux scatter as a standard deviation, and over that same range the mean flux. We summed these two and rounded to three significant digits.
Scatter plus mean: 2.60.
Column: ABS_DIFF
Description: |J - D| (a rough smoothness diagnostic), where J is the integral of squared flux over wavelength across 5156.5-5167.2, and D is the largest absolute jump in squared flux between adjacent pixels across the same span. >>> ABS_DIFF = 66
